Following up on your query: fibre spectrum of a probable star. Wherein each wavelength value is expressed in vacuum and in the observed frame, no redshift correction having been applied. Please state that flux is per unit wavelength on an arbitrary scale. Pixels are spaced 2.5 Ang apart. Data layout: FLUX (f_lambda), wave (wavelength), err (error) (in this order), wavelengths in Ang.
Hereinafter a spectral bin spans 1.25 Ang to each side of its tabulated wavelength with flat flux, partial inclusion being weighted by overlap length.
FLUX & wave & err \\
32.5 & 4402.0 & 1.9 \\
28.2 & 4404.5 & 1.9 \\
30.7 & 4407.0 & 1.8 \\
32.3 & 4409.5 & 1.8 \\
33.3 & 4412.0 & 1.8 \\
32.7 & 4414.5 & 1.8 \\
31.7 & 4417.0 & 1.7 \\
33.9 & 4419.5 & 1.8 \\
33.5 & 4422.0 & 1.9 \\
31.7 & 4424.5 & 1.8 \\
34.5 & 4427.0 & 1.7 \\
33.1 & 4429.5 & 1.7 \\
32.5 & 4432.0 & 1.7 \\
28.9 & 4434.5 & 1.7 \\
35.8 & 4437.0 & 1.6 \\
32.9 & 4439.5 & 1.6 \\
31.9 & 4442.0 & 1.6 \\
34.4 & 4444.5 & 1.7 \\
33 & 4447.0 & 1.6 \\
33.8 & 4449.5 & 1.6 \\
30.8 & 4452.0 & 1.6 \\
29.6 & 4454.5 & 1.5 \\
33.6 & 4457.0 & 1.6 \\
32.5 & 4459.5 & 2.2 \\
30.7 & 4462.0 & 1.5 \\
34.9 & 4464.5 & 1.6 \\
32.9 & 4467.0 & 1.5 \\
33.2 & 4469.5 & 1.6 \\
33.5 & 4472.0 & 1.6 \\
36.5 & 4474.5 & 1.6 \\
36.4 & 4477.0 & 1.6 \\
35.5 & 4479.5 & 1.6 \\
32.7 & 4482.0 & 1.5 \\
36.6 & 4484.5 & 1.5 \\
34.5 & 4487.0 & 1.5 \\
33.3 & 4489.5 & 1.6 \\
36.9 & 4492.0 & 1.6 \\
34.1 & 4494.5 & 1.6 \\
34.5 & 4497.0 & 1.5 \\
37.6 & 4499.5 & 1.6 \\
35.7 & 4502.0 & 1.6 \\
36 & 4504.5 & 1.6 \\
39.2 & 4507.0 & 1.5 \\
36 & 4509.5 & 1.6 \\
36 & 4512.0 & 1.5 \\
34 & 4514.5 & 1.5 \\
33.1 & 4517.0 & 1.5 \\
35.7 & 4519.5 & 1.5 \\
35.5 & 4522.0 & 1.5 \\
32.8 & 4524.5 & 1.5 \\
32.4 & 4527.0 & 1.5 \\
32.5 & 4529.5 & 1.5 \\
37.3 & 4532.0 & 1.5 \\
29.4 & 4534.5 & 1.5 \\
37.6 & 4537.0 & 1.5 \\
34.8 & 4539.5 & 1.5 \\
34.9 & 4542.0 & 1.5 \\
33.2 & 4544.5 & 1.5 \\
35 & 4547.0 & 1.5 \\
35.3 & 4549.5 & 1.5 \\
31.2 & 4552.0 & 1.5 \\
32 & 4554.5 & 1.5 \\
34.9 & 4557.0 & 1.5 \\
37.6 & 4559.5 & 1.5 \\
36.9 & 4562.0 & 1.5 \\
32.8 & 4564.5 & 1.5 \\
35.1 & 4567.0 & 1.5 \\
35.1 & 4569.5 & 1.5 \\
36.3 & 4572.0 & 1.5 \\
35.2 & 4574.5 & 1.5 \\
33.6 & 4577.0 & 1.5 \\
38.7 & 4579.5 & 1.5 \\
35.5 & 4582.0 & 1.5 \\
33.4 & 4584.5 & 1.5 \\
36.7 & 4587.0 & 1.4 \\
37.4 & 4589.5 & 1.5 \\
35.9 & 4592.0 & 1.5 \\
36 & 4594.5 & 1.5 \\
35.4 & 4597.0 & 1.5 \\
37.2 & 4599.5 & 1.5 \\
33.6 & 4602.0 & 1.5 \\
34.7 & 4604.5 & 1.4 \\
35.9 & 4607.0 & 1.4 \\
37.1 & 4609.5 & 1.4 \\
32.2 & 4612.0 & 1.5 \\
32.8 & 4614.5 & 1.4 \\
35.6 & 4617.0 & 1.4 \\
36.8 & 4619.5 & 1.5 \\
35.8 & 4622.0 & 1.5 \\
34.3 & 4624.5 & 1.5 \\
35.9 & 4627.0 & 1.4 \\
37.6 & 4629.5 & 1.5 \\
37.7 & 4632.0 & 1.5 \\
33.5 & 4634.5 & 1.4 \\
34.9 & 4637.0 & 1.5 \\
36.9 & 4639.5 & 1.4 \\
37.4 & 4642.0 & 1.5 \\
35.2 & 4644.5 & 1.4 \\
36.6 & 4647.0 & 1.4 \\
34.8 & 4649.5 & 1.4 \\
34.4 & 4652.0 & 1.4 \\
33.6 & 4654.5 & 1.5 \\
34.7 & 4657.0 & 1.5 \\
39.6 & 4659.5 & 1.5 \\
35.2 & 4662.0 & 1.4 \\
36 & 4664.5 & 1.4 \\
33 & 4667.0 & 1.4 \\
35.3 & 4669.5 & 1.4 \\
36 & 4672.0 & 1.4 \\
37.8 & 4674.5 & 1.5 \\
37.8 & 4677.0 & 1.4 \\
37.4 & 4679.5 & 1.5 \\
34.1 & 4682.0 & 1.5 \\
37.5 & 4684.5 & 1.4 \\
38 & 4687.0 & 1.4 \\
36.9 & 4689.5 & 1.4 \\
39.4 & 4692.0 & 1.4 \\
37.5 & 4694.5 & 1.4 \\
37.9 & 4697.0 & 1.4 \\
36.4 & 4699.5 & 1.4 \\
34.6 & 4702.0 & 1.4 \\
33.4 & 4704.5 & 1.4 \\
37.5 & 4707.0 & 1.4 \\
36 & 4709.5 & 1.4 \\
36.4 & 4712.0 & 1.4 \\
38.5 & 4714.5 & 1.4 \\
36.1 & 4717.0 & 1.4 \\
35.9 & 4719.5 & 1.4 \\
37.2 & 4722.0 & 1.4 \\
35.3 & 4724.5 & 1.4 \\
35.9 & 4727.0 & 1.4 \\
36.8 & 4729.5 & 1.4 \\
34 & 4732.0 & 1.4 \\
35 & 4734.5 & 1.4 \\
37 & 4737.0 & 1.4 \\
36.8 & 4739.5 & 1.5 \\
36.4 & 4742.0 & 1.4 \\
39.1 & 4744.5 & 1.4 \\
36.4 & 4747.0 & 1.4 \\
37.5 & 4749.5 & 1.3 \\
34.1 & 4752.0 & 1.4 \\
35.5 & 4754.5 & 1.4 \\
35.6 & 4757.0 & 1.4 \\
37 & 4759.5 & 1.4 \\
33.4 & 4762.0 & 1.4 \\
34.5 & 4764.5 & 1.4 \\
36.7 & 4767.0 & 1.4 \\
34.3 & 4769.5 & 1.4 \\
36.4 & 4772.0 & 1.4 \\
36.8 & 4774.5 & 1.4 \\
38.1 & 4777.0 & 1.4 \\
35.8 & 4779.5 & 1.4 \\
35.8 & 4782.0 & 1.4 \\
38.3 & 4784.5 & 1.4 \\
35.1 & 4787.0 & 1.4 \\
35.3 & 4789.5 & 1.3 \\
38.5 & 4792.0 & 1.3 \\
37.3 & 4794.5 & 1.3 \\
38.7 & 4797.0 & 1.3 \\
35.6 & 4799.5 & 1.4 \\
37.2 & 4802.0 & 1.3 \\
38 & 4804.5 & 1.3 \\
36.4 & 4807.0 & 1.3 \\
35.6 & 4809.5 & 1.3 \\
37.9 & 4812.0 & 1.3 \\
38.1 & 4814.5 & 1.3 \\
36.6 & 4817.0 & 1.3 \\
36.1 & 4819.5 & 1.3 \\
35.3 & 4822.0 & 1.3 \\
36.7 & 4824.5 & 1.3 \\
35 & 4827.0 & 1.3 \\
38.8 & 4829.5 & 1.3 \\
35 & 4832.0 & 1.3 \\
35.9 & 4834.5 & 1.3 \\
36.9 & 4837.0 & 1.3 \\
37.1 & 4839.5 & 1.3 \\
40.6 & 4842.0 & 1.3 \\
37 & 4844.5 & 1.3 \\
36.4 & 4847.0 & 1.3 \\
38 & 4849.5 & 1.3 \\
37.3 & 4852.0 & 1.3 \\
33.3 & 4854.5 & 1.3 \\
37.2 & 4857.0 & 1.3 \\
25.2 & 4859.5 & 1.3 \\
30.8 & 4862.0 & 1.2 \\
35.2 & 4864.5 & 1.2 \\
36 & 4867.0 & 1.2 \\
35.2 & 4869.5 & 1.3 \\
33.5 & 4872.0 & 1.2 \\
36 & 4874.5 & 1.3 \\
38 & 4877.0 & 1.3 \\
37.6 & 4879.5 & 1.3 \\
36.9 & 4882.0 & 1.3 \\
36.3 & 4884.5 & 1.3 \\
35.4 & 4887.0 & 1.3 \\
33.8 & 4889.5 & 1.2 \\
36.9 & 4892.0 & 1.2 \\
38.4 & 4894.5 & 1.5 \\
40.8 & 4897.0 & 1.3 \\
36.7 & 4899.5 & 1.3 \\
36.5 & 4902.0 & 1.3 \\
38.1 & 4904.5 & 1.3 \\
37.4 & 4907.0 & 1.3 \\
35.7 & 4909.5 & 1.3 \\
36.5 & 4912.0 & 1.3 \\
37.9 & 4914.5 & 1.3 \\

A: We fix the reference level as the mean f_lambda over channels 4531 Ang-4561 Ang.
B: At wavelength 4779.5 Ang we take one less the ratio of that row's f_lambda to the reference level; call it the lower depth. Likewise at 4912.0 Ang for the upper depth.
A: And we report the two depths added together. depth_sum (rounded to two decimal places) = -0.10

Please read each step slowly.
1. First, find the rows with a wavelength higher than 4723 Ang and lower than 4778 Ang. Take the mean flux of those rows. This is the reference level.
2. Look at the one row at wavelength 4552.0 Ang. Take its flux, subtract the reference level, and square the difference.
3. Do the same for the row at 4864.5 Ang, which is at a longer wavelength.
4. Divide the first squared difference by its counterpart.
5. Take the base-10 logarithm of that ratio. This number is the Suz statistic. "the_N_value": 1.5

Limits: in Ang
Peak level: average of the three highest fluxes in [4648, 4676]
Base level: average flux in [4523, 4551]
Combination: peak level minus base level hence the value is 3.7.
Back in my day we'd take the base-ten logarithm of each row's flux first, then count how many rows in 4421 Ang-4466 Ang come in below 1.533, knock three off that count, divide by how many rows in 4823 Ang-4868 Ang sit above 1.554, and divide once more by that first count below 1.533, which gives 0.07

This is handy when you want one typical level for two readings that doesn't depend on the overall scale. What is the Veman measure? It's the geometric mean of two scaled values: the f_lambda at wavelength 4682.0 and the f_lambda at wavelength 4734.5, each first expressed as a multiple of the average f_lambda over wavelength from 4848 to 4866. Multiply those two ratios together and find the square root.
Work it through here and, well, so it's 1.02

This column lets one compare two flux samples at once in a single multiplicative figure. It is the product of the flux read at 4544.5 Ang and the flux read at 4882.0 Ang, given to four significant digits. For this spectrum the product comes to 1225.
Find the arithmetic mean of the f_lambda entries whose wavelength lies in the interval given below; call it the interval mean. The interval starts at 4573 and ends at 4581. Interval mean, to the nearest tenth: 35.8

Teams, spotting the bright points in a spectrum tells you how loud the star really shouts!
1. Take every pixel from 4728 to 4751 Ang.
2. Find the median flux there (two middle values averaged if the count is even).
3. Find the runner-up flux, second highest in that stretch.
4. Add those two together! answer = 74.3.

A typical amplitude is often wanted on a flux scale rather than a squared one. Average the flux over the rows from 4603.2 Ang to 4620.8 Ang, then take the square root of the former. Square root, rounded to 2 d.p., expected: 5.92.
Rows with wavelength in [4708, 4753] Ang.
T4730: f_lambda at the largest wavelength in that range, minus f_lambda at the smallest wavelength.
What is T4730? -2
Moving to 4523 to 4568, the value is 2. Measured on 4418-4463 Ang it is -3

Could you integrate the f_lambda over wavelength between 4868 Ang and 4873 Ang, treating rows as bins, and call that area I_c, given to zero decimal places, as 172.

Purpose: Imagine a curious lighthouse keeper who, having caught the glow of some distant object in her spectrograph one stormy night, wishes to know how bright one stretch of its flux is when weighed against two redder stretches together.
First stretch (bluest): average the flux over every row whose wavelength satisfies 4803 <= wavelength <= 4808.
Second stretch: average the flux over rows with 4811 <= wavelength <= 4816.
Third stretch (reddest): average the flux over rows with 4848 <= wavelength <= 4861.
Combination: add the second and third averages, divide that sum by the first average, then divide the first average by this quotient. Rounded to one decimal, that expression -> 19.2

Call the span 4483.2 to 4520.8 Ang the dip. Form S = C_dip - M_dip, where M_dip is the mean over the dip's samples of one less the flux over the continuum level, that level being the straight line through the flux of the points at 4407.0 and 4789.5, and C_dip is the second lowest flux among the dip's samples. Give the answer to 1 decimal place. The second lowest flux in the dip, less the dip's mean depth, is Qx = 33.4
